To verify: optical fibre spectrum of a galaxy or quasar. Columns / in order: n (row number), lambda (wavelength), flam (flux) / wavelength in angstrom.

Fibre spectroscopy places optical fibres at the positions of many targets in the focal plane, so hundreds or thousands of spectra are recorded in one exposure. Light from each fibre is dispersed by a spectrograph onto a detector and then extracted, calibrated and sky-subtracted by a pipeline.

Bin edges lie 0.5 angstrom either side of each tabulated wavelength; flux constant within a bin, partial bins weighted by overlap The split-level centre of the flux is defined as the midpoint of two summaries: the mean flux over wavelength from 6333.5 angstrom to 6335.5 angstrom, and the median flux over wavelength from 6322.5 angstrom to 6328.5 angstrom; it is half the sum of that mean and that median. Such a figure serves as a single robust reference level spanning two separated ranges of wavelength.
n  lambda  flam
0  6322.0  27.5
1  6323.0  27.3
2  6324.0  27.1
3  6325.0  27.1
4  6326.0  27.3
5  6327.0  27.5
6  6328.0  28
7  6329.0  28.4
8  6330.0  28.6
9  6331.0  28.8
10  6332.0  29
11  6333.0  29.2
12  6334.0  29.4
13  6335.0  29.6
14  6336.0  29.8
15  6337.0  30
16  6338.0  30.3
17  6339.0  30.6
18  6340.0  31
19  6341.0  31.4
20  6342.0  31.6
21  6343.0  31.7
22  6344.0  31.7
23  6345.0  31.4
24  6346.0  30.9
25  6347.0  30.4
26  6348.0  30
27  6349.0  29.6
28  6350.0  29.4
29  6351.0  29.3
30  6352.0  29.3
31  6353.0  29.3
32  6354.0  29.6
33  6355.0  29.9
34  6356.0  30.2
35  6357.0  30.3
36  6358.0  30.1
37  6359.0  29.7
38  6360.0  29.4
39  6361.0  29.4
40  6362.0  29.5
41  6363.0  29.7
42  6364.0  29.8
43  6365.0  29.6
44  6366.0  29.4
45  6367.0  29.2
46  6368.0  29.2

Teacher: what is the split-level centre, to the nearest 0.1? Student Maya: 28.4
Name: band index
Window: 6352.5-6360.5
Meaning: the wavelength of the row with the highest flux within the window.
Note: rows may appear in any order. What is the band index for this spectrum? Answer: 6357.0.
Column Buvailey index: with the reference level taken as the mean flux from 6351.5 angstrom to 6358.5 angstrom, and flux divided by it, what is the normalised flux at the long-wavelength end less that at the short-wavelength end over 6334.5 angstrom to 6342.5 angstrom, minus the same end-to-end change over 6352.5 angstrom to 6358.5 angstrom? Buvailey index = 0.040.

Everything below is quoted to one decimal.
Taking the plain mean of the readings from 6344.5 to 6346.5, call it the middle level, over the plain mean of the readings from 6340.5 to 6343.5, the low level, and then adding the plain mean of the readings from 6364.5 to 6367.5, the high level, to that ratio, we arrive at 30.4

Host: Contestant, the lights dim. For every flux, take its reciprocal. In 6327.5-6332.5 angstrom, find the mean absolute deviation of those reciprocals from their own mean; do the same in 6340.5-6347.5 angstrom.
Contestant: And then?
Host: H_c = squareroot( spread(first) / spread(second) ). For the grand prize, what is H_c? 1.0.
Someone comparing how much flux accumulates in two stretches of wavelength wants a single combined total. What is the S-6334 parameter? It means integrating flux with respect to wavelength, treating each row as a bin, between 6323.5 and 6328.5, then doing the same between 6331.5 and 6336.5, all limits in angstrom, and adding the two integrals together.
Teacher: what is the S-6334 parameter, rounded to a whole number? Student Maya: 284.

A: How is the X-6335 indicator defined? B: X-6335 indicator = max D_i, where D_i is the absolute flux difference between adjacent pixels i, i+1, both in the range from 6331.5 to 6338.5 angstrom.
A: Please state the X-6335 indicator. 0.30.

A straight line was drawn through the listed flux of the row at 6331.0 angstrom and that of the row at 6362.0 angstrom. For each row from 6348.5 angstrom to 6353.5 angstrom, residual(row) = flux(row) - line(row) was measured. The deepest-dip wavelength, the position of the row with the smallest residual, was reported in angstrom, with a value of 6353.0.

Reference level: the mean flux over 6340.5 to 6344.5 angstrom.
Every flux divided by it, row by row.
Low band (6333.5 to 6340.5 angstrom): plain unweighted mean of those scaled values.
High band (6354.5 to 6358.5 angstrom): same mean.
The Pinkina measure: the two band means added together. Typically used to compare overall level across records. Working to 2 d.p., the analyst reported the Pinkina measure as 1.91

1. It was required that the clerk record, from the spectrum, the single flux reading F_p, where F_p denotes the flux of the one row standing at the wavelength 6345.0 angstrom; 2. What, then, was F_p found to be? 31.4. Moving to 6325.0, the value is 27.1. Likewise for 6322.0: 27.5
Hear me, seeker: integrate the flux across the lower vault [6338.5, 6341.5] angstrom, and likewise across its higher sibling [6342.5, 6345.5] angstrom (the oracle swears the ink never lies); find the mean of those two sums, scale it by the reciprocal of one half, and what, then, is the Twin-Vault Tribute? 188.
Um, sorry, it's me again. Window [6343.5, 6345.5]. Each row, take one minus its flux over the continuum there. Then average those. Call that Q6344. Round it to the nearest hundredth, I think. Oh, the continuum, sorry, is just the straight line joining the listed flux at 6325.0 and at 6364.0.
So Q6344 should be -0.11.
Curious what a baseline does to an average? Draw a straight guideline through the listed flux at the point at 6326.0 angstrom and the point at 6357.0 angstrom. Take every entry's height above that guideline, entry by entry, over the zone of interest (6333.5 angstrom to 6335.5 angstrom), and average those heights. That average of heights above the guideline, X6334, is 1.4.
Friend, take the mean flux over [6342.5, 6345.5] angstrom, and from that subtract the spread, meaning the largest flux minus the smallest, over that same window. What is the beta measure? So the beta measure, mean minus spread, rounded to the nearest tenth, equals 31.3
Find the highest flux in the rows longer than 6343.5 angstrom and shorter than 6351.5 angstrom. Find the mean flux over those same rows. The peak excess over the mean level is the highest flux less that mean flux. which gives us 1.36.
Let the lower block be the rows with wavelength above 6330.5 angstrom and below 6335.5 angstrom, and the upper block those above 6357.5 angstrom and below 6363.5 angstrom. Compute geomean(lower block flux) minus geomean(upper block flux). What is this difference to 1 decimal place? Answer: -0.4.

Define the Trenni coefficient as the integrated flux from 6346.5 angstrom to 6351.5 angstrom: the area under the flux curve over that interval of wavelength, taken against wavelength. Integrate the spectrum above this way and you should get 149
